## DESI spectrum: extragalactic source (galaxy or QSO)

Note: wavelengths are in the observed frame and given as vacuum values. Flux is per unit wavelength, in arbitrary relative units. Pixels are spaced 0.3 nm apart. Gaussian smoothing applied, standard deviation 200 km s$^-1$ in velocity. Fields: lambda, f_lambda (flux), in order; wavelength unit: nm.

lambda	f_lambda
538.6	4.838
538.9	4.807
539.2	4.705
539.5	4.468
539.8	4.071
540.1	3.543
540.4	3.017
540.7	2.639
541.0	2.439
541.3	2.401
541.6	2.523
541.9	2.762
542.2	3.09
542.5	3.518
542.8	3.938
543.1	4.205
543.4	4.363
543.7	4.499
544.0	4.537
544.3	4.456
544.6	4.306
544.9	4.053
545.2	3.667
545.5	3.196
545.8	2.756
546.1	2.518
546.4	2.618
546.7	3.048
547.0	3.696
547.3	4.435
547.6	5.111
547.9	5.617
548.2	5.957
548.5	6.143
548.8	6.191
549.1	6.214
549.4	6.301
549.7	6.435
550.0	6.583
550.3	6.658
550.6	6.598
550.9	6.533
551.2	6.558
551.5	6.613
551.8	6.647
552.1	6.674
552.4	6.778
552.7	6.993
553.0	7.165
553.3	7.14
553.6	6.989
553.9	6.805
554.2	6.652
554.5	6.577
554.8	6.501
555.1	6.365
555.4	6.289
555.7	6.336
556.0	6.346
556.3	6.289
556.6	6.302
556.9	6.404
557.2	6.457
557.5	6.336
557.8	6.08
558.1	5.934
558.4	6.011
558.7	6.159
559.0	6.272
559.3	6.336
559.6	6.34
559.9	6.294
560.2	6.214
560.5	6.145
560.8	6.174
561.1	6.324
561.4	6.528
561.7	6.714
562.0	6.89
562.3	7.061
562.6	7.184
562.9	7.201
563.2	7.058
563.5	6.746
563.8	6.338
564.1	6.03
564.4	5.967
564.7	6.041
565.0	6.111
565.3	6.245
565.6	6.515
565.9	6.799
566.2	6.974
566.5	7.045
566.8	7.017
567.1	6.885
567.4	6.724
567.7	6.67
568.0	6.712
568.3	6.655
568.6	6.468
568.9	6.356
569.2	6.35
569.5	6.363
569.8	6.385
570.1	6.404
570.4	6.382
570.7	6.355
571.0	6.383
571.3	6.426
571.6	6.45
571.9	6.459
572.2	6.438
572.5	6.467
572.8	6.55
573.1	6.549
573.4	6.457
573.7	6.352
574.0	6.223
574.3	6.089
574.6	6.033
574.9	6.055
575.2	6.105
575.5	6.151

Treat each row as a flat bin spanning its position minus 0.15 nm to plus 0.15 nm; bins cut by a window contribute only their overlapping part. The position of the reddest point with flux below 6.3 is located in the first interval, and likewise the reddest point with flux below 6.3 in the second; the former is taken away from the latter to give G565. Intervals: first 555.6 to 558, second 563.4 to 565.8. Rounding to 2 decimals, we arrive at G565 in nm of 7.50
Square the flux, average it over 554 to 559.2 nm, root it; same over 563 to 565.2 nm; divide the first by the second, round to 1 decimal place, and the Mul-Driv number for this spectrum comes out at 1.0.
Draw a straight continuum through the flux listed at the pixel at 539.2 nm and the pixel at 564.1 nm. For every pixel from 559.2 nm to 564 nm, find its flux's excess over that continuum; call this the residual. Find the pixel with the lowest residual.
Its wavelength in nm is 560.5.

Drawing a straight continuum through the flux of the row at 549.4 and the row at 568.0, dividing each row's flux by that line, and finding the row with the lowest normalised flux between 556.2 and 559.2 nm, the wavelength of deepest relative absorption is 558.1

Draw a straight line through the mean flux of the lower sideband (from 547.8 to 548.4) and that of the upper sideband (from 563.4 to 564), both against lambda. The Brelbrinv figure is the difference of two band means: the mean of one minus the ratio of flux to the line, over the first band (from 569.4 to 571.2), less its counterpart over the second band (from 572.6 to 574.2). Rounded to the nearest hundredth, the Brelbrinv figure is -0.01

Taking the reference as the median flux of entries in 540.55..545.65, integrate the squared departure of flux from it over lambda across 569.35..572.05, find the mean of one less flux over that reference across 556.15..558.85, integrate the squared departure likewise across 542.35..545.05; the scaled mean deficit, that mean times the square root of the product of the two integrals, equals -3.2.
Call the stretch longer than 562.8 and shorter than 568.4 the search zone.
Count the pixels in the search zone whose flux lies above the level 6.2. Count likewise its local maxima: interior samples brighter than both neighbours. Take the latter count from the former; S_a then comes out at 13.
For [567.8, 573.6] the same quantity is 16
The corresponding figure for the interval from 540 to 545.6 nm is -1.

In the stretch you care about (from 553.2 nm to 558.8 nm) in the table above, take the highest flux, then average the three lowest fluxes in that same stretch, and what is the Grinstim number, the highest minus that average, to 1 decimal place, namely 1.1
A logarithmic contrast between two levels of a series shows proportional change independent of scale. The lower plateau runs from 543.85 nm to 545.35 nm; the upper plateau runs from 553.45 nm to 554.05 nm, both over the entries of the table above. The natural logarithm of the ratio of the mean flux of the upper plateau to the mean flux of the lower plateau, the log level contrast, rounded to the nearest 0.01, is 0.50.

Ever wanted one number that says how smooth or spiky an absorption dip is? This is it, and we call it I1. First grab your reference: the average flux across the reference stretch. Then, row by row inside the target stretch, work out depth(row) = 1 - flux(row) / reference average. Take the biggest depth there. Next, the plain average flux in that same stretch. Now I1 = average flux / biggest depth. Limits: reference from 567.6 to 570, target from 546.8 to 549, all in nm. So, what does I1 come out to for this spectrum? 12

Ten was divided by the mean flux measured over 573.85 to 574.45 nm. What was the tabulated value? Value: 1.62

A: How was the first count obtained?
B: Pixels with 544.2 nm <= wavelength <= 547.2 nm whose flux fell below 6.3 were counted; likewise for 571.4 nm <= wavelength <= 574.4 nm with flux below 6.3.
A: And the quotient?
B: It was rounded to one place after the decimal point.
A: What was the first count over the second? 5.0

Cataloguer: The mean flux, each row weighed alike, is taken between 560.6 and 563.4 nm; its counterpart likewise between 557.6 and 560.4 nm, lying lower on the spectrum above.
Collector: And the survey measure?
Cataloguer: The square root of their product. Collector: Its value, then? 6.5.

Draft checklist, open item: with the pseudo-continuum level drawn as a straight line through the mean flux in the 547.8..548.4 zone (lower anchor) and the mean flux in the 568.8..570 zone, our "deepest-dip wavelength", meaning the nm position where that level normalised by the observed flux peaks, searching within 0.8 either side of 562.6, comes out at 562.0 nm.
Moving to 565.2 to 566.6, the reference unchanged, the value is 565.3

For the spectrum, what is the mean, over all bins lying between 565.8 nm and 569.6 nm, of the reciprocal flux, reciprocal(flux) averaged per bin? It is 0.150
